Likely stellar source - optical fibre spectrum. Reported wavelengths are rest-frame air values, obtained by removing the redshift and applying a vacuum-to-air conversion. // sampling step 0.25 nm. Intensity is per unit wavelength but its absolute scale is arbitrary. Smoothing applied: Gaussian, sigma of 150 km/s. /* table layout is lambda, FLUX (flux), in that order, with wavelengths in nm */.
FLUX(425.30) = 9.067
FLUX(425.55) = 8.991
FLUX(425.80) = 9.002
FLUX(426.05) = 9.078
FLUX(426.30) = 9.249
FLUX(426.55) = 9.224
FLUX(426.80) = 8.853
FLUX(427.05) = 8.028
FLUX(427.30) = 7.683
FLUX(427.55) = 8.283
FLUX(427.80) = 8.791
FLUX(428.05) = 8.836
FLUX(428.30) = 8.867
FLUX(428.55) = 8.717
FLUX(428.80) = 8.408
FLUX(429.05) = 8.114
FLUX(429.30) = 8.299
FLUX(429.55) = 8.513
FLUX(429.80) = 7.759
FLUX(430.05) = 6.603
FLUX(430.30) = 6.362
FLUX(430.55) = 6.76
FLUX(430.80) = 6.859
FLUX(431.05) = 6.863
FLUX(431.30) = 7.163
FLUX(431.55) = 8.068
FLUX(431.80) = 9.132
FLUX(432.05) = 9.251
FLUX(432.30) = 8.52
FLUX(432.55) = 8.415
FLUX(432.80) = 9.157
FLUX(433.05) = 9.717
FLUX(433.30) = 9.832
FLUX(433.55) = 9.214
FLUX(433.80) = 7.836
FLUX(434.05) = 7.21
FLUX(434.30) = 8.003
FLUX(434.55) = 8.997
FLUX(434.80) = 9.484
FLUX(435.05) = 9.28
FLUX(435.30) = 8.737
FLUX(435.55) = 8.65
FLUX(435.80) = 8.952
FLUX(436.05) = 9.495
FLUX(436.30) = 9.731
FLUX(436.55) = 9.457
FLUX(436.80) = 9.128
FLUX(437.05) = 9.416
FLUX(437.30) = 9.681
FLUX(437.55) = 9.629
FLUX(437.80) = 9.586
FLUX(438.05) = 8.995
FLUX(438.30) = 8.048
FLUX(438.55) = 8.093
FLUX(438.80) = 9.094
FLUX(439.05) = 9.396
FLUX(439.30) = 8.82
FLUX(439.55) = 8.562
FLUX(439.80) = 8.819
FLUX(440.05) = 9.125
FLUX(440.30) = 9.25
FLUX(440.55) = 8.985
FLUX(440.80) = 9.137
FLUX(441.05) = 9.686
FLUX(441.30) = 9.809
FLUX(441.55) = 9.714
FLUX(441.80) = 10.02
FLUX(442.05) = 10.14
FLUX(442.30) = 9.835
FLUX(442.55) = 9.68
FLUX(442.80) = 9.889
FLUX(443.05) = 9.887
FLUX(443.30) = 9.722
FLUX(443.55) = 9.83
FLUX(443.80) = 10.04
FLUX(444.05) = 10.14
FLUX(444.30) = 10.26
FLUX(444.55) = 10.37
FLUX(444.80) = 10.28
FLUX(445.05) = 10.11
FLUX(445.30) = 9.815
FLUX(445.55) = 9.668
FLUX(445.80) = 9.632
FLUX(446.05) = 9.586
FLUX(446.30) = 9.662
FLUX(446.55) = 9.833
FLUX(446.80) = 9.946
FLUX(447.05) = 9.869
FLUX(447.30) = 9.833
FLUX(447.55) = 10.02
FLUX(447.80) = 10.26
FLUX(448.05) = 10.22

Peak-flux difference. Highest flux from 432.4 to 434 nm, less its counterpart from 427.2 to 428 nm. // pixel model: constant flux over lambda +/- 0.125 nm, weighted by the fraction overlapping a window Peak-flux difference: 1.04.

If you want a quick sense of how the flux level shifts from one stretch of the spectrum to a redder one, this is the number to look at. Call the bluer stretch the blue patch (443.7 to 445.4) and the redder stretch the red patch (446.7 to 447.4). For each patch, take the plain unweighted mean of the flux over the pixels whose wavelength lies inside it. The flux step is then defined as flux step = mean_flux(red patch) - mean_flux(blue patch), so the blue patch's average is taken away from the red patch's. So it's -0.3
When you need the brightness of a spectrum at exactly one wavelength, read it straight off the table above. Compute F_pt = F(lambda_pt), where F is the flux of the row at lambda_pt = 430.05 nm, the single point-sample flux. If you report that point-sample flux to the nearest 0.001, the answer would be 6.603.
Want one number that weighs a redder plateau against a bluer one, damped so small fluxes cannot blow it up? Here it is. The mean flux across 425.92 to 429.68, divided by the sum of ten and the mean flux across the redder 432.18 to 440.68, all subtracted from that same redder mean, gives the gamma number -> 8.53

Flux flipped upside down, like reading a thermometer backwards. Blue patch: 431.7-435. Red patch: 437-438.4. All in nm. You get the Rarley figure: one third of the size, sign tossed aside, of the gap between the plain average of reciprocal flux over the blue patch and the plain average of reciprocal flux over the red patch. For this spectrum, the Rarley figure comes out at 0.0018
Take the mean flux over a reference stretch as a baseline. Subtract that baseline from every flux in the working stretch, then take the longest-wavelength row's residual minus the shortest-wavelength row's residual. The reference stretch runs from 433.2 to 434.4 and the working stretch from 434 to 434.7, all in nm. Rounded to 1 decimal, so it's 1.8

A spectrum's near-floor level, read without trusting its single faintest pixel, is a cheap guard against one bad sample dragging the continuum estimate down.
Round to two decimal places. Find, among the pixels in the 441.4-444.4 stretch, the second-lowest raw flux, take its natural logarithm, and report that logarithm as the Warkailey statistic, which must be 2.27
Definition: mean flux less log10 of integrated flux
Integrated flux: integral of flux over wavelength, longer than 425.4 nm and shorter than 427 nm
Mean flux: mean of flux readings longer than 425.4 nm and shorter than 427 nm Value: 7.9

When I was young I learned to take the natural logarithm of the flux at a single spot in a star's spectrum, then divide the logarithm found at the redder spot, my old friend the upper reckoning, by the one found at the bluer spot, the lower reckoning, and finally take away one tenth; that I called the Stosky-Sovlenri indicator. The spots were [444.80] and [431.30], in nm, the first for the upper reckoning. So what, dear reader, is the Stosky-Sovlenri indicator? 1.08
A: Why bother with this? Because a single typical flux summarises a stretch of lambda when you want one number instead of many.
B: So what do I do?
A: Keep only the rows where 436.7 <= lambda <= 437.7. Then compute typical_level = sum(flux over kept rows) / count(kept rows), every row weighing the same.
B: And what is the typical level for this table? 9.5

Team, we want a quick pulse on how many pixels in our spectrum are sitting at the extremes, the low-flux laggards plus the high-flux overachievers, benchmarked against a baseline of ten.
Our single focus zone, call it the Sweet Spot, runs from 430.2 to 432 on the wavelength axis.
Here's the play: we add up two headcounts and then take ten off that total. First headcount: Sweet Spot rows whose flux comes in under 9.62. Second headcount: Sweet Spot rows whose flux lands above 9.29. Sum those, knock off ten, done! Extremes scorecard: -3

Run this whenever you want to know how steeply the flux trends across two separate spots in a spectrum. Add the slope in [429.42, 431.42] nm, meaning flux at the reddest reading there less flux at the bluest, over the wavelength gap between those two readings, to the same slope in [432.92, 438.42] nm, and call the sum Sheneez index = -1.1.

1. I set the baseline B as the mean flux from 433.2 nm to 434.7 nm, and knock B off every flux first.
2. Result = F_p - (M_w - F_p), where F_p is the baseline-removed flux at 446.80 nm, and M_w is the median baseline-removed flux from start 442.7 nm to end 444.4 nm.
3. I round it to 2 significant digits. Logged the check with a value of 1.5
